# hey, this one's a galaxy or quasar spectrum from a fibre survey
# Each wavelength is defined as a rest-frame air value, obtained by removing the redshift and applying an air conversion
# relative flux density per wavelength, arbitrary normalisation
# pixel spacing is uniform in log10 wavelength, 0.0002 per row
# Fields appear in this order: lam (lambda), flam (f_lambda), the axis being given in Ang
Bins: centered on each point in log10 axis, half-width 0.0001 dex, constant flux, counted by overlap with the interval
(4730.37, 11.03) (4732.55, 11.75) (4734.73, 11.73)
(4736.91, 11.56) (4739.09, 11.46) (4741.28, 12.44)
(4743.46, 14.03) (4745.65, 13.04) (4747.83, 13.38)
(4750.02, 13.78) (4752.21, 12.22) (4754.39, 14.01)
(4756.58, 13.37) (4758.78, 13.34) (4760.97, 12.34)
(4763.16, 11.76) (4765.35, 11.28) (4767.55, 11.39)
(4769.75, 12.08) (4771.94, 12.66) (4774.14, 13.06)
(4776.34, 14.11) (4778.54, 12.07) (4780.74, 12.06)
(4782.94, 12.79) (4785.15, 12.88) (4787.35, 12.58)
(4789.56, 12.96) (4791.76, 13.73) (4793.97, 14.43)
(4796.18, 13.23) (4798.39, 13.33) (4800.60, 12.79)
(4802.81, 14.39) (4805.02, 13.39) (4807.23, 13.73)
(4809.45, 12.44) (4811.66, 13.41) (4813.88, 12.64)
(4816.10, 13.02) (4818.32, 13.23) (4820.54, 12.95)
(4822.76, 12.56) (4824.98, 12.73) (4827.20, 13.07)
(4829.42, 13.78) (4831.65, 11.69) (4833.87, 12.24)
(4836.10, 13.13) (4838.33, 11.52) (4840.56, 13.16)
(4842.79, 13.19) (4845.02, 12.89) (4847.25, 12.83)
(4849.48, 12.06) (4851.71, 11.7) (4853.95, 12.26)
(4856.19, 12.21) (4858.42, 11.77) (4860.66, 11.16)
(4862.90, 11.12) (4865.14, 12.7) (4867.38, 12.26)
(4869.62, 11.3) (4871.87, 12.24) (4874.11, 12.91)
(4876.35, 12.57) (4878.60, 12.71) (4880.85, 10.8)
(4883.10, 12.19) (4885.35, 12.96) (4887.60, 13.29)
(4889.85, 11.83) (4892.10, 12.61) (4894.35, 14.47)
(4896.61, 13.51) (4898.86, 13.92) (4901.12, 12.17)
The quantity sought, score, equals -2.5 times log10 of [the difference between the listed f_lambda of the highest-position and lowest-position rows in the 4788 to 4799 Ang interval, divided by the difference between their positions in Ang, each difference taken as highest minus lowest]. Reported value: 3.4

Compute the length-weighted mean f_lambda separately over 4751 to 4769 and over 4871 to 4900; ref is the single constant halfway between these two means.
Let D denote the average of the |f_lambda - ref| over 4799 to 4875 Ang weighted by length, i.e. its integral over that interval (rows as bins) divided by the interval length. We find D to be 0.617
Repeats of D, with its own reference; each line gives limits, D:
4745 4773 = 0.767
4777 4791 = 0.376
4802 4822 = 0.637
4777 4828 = 0.571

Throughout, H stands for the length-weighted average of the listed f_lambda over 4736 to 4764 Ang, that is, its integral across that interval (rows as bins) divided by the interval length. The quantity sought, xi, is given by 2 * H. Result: 25.7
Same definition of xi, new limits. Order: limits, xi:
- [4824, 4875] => 24.7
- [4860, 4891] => 24.3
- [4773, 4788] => 25.6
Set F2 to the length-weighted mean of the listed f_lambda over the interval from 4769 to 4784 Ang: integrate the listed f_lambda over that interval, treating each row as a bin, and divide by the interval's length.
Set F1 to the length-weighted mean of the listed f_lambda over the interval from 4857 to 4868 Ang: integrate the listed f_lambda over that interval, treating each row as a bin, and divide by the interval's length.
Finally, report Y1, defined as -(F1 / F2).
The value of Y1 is -0.93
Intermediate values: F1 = 11.8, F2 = 12.7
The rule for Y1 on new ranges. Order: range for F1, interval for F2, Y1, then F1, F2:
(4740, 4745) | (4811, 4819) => -1.01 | 13.1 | 13.0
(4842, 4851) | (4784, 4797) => -0.95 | 12.7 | 13.3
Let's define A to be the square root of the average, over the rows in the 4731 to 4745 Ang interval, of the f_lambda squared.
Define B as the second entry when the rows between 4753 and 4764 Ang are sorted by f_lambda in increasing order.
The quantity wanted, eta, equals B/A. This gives 1.01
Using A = 12.19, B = 12.34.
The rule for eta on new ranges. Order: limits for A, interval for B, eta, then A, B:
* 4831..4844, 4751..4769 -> 0.91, 12.51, 11.39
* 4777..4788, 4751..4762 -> 0.99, 12.48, 12.34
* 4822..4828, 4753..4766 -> 0.92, 12.79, 11.76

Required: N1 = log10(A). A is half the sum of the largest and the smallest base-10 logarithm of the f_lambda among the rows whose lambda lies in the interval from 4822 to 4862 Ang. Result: 0.0388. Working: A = 1.093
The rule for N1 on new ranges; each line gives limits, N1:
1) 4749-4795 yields 0.0437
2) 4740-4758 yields 0.0481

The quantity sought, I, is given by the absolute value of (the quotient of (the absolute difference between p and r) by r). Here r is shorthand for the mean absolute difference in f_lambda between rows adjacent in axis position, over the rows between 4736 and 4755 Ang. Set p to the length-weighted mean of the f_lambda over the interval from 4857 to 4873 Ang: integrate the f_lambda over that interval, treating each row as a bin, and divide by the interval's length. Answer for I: 11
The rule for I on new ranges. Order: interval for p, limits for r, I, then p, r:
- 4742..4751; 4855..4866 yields 19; 13.5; 0.67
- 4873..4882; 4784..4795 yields 22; 12.2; 0.54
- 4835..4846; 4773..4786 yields 15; 12.8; 0.78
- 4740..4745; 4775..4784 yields 13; 13.1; 0.93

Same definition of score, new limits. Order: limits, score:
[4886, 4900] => 3.1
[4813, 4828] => 3.7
